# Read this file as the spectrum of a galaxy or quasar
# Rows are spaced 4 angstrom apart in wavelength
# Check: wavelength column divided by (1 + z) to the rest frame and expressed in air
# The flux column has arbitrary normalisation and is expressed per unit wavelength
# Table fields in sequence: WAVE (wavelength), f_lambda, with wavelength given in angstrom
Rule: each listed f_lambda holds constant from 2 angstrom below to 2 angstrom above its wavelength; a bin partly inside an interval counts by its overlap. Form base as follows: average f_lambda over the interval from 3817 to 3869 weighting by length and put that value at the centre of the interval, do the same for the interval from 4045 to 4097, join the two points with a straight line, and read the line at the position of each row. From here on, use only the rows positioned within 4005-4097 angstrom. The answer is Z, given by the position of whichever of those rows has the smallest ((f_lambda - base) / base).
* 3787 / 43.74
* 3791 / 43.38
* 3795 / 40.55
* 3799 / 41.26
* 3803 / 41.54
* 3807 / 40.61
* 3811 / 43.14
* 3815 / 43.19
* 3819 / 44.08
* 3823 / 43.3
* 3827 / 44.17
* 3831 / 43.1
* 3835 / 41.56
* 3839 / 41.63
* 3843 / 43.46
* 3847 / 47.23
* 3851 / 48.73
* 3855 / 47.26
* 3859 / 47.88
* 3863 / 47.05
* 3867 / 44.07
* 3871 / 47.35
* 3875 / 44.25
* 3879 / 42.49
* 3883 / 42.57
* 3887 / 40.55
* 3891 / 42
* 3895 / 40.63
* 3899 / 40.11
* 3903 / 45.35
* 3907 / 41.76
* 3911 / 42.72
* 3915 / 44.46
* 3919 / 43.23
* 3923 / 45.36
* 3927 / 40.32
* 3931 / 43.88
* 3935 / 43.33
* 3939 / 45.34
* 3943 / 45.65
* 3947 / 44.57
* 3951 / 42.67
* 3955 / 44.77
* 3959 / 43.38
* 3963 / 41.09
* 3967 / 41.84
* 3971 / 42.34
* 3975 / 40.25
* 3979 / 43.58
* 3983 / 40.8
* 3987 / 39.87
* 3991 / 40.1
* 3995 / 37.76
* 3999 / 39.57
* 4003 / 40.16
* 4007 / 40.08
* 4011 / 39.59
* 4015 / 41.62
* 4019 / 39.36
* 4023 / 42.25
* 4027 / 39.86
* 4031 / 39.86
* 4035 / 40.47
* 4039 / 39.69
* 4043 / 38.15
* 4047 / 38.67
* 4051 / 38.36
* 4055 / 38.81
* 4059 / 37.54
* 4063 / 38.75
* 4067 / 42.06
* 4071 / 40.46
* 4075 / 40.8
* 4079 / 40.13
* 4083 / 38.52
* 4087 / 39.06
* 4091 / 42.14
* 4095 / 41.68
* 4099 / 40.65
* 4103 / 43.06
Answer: 4059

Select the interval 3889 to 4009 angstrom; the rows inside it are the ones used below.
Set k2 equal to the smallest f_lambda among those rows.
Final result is 37.76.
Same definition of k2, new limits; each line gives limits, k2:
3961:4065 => 37.54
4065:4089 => 38.52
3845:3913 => 40.11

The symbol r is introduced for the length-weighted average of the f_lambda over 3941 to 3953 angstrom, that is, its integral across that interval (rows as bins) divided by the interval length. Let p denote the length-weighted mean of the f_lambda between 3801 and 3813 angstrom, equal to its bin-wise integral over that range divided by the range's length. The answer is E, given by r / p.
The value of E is 1.06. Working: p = 41.8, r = 44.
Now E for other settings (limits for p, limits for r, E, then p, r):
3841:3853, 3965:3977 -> 0.89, 46.5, 41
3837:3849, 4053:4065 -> 0.87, 44.1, 38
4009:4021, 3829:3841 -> 1.05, 40.2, 42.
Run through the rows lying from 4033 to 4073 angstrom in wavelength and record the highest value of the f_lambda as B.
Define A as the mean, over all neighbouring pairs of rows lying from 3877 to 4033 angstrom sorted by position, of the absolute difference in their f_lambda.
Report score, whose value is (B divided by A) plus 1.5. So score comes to 25.7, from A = 1.74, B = 42.06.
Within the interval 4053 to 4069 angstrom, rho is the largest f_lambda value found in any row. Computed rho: 42.06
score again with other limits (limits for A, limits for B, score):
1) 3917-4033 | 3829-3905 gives 30.0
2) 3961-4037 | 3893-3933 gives 32.8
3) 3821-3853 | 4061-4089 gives 29.1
